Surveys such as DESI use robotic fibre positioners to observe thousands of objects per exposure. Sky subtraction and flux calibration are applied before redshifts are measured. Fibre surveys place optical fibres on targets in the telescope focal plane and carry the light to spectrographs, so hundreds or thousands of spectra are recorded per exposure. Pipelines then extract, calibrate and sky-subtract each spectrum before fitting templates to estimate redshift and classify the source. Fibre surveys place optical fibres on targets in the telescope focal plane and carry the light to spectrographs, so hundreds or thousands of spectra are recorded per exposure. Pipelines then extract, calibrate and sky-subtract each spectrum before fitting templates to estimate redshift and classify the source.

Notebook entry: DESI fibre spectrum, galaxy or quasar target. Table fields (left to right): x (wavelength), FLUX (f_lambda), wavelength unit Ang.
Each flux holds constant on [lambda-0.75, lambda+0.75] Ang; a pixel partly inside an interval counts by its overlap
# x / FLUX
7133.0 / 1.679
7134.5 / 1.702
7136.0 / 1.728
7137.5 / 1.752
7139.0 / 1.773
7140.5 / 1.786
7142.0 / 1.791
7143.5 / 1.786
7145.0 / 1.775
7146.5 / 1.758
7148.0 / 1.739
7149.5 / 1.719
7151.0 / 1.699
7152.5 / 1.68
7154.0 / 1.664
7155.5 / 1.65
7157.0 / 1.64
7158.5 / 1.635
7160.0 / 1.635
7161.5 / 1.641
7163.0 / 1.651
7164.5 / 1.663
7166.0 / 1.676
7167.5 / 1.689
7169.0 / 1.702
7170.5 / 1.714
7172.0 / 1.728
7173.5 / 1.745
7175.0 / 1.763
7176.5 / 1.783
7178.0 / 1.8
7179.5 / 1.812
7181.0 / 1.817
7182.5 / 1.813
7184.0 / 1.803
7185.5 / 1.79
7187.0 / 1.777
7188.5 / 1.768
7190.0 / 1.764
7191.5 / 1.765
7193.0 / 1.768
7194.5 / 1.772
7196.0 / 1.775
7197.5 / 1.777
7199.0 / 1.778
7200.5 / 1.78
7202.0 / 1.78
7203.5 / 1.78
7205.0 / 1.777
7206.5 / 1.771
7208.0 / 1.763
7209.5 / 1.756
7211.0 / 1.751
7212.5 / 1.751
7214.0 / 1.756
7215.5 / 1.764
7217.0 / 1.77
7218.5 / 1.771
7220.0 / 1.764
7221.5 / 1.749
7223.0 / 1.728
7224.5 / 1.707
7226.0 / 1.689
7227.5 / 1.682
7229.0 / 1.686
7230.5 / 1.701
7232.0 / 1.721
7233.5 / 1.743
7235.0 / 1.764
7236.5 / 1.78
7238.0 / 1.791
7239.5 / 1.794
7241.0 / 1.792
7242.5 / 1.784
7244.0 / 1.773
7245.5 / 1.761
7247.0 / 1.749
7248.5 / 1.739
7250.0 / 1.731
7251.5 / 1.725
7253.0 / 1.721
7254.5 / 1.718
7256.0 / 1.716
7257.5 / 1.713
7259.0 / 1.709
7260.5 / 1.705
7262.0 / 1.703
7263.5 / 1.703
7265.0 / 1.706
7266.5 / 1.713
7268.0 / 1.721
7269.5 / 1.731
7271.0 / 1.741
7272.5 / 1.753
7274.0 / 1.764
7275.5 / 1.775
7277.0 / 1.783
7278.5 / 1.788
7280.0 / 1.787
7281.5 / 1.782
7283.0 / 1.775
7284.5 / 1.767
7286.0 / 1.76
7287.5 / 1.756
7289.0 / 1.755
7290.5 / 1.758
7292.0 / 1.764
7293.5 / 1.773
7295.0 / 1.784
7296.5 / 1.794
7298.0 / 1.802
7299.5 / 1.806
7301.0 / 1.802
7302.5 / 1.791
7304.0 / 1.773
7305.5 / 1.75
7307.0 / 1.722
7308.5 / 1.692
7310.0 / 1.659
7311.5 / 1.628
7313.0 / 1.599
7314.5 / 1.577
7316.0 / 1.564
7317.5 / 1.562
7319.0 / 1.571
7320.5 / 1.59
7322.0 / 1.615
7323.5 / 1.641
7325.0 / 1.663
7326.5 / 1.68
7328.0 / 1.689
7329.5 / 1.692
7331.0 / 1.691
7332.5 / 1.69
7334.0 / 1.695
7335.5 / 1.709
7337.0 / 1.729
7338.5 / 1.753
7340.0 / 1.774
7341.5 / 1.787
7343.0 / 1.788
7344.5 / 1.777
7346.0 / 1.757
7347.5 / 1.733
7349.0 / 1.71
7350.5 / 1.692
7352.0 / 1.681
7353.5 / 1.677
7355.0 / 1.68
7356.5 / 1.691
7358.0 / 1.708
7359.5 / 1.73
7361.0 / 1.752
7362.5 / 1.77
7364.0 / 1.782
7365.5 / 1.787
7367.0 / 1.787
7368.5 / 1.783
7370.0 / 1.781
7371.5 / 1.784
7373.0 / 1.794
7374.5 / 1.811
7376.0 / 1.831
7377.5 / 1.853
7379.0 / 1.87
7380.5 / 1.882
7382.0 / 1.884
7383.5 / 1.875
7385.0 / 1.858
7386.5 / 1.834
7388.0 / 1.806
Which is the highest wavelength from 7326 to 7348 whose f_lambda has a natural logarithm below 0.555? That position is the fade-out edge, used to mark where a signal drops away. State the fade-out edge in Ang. 7347.5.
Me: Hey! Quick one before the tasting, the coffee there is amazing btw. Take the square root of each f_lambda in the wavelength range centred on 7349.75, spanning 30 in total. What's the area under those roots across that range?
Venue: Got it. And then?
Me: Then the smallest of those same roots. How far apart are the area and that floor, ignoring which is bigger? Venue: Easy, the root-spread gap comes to 38.2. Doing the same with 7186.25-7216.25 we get 38.6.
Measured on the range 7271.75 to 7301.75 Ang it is 38.7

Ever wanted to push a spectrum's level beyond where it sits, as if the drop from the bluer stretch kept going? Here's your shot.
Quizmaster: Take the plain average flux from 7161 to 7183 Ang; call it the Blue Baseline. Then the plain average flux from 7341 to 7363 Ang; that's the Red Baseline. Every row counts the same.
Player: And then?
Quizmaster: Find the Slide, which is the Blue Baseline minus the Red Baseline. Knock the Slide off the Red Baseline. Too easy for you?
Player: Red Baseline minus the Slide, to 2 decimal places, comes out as 1.72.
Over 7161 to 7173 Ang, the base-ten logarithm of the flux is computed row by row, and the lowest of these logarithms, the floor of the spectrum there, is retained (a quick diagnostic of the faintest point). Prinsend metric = 0.215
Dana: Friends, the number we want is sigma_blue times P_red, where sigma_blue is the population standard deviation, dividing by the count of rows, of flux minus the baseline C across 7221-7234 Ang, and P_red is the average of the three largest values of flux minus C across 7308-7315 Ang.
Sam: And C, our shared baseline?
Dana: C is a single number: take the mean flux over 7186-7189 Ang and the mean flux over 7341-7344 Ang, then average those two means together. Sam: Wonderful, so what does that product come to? -0.0028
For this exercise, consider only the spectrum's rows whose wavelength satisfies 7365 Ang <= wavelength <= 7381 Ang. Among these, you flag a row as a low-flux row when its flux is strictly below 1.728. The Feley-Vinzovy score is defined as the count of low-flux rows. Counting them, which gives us 0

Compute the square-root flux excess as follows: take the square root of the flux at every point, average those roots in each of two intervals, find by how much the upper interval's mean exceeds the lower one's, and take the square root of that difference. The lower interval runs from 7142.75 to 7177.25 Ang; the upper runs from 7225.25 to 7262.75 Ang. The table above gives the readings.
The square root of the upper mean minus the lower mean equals 0.11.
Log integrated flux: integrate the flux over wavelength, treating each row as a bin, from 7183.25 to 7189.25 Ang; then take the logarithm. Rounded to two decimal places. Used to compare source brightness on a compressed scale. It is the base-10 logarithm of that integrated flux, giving 1.03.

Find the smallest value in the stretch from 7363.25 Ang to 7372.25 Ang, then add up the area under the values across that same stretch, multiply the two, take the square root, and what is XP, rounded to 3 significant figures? 5.35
